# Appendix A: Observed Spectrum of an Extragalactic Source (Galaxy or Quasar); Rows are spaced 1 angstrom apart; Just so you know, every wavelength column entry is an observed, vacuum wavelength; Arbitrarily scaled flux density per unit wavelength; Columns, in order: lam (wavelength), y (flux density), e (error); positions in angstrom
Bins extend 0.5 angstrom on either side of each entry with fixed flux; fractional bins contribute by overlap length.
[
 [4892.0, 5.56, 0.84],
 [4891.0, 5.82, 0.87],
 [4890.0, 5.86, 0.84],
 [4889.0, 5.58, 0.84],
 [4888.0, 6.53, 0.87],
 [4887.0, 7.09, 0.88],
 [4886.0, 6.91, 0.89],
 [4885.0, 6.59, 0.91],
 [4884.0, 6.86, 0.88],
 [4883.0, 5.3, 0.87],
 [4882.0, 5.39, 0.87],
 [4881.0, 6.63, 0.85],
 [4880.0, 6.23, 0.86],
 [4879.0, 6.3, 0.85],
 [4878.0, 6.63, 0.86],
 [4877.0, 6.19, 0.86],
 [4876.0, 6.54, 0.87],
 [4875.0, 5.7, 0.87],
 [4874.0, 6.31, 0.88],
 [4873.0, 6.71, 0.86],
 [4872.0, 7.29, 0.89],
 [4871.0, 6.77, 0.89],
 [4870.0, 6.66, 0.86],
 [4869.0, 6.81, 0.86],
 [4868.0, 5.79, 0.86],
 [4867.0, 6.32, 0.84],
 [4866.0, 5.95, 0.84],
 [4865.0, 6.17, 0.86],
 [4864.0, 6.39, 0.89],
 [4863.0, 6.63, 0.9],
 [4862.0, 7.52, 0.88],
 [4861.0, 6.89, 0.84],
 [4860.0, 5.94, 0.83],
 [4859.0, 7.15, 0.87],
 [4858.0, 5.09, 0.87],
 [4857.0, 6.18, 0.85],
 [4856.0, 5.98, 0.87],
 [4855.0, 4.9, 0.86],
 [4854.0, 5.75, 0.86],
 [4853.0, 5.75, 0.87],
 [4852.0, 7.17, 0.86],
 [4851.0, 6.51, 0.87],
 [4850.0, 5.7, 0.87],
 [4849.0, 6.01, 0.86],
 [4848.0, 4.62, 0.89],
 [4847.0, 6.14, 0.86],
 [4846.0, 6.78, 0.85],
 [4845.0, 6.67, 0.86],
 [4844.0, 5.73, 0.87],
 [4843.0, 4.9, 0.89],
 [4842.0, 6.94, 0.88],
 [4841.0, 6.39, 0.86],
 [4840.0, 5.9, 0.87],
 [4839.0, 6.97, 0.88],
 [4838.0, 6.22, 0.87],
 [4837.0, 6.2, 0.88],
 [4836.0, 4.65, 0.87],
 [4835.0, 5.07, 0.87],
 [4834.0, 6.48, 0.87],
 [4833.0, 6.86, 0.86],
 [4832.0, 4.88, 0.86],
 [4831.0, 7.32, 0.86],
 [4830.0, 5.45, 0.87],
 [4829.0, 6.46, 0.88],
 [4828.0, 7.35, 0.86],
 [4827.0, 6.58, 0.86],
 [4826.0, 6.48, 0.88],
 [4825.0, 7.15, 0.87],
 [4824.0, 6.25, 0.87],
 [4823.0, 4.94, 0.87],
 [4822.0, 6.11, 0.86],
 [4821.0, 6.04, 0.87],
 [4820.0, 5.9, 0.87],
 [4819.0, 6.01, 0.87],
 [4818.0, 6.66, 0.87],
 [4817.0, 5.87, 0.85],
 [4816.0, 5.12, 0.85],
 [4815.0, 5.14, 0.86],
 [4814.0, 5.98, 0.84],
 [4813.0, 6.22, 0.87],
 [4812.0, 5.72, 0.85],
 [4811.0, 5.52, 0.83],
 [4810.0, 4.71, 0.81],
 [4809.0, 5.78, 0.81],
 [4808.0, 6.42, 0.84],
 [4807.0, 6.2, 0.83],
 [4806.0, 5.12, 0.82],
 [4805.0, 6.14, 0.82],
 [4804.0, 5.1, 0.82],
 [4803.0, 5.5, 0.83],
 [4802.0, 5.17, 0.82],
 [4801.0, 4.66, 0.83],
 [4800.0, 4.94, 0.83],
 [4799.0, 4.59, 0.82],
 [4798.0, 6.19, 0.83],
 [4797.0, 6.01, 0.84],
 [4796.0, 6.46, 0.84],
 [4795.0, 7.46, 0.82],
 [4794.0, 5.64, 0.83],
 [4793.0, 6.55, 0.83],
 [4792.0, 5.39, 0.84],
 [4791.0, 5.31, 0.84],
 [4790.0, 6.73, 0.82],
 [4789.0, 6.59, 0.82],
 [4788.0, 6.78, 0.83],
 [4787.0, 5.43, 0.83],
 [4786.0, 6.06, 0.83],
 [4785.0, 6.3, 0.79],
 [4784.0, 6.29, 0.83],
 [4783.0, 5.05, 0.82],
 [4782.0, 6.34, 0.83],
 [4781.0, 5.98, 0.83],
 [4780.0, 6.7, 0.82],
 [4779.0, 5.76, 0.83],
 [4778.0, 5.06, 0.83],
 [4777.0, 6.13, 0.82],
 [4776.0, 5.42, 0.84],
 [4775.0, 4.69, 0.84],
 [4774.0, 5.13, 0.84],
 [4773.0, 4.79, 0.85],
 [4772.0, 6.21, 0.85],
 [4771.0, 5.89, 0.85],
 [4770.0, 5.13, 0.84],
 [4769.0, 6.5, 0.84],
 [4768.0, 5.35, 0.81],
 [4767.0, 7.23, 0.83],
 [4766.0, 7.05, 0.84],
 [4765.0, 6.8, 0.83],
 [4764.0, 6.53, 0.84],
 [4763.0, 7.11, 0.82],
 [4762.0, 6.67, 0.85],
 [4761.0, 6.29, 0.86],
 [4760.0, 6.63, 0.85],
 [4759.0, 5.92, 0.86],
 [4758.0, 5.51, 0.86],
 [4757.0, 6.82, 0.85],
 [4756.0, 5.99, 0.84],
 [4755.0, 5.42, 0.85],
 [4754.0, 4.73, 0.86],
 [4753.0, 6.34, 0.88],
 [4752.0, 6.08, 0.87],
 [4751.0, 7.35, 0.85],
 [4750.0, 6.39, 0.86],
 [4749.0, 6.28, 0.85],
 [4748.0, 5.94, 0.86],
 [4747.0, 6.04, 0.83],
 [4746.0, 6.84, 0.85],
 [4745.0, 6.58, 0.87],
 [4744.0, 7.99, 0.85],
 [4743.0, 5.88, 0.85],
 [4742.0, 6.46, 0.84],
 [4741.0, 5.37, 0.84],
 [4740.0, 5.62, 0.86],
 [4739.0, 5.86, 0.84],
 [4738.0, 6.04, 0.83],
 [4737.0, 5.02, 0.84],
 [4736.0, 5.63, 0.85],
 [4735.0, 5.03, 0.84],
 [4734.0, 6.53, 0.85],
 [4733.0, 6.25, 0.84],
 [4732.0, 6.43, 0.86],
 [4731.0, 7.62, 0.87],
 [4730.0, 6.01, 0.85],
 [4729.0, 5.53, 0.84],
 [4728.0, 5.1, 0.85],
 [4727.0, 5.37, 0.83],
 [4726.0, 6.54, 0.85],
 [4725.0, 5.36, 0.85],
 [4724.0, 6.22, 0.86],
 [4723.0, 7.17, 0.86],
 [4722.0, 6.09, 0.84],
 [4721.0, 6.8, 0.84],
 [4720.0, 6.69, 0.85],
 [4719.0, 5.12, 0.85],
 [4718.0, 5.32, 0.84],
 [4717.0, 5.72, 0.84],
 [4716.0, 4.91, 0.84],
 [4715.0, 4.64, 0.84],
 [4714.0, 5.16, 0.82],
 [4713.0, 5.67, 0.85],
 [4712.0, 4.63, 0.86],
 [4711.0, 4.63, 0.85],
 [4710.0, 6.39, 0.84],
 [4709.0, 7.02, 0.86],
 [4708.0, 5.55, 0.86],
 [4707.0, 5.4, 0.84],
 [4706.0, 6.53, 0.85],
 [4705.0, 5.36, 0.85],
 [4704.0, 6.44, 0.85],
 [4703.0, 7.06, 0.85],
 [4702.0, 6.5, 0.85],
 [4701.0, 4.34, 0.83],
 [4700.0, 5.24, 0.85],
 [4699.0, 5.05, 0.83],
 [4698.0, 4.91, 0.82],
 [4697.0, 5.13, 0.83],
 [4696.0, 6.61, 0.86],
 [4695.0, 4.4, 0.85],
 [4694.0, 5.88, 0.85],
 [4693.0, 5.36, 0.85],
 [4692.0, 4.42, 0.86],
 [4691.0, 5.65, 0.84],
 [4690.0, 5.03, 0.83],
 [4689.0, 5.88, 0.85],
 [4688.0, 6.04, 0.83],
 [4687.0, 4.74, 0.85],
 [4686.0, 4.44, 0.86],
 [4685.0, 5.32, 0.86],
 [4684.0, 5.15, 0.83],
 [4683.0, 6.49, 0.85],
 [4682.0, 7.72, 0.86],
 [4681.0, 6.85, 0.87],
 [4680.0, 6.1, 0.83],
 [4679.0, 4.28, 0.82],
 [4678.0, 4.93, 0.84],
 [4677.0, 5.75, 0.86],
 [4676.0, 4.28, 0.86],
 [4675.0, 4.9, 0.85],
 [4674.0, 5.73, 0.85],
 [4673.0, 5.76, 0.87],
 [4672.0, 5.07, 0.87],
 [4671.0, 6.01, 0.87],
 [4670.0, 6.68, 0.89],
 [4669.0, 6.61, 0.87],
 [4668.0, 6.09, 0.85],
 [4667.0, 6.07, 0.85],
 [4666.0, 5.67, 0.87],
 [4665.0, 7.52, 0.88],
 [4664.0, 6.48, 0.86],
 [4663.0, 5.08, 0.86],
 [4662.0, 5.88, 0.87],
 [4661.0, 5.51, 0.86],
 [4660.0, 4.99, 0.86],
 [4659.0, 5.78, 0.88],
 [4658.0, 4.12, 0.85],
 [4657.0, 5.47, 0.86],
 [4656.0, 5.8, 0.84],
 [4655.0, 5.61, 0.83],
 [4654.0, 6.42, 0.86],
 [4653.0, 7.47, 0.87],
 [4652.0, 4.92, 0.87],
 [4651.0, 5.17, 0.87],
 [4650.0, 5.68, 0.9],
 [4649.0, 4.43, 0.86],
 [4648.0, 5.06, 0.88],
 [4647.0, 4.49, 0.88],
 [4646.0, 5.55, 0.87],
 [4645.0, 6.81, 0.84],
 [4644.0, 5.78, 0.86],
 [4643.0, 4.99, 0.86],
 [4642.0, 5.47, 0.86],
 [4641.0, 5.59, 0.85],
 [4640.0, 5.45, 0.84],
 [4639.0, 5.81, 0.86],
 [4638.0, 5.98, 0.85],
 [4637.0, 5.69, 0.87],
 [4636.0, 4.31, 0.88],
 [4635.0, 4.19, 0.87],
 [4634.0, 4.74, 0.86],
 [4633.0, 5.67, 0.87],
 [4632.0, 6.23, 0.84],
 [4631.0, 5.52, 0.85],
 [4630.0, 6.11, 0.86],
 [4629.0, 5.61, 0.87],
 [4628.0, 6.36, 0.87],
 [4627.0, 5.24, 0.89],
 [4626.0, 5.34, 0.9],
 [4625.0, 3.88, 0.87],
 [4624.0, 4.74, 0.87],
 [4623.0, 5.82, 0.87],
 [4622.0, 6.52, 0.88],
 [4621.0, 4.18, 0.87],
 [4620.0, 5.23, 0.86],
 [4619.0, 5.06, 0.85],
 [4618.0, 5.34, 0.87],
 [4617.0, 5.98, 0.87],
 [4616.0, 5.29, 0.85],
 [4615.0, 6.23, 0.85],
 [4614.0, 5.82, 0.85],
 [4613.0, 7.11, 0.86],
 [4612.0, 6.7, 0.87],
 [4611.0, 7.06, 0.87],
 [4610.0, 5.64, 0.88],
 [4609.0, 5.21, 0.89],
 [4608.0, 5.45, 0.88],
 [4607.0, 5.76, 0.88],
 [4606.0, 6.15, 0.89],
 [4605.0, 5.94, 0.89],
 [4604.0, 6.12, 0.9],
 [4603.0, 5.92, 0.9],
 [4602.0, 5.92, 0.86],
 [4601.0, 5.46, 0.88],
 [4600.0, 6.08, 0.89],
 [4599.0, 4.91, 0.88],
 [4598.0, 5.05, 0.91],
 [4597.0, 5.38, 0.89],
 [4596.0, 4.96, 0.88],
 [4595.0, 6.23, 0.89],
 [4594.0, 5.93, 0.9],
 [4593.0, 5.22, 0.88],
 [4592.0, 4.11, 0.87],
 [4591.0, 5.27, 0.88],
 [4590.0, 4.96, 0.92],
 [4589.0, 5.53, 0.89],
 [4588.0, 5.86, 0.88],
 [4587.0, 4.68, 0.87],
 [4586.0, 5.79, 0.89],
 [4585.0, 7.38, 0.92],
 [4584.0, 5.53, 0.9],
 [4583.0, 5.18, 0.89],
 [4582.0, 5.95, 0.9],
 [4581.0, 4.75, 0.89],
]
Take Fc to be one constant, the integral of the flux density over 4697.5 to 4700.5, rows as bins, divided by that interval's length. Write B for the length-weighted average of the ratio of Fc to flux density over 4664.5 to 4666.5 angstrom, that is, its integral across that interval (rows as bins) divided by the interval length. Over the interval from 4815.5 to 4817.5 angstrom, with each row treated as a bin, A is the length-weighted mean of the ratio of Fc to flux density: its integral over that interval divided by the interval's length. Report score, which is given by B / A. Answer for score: 0.85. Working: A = 0.93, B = 0.78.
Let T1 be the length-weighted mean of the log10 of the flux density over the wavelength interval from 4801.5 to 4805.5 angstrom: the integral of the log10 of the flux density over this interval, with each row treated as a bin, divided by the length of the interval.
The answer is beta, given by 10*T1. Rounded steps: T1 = 0.74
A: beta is 7.4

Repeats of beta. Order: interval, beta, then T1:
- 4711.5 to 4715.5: 7.0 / 0.70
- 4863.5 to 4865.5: 8.0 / 0.80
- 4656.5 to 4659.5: 7.0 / 0.70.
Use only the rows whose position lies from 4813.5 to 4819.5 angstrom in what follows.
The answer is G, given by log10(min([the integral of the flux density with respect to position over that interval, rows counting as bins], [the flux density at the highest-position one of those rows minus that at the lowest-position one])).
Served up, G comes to -1.5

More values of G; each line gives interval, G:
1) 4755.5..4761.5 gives -0.5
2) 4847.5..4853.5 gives 0.1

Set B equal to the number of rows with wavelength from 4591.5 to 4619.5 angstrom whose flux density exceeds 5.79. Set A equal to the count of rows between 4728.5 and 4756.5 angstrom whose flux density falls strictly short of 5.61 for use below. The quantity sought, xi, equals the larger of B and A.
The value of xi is 14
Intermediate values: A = 6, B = 14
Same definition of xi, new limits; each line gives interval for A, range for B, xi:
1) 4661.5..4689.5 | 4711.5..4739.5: 13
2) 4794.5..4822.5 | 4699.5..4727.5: 12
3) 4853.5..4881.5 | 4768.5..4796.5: 16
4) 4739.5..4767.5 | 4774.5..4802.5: 15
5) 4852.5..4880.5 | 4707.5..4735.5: 13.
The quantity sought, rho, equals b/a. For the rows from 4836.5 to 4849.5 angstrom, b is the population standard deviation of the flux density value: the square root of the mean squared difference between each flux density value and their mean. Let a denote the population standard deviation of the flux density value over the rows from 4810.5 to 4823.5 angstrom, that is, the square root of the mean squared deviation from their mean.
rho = 1.46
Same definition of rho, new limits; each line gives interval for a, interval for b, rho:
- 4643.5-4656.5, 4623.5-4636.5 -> 0.91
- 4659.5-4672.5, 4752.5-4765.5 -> 0.92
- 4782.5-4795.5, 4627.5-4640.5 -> 0.97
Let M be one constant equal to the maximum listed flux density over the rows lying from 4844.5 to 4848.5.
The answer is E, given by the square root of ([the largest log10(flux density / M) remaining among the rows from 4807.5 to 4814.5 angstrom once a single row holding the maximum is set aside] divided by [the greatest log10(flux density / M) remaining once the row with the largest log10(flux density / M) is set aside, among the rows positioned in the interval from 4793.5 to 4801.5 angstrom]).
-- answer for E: 1.3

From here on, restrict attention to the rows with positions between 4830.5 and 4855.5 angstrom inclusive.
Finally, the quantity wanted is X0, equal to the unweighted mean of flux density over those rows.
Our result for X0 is 6.0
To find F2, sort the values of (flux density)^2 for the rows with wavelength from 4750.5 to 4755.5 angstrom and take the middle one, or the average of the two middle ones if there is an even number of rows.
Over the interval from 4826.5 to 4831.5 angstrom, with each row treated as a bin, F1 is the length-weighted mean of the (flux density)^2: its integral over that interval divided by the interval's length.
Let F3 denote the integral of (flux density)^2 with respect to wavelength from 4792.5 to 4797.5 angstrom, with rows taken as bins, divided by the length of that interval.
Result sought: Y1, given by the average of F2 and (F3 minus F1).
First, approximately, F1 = 44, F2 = 37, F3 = 42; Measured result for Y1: 17.1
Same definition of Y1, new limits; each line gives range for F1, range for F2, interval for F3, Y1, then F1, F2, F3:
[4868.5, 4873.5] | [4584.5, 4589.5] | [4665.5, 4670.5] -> 12.7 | 47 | 34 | 39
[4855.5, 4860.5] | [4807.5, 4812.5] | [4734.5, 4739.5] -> 13.0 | 37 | 33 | 31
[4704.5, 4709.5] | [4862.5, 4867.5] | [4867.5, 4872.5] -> 24.2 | 36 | 40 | 45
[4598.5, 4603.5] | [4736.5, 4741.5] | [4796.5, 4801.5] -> 13.9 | 32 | 32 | 28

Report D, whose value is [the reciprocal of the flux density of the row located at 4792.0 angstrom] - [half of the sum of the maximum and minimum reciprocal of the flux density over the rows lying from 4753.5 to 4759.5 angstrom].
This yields 0.01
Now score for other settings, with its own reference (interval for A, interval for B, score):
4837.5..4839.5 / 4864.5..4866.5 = 1.09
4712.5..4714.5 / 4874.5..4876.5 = 0.89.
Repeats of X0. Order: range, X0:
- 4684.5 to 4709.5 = 5.5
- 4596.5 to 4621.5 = 5.7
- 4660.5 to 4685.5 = 5.8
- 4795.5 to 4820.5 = 5.6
